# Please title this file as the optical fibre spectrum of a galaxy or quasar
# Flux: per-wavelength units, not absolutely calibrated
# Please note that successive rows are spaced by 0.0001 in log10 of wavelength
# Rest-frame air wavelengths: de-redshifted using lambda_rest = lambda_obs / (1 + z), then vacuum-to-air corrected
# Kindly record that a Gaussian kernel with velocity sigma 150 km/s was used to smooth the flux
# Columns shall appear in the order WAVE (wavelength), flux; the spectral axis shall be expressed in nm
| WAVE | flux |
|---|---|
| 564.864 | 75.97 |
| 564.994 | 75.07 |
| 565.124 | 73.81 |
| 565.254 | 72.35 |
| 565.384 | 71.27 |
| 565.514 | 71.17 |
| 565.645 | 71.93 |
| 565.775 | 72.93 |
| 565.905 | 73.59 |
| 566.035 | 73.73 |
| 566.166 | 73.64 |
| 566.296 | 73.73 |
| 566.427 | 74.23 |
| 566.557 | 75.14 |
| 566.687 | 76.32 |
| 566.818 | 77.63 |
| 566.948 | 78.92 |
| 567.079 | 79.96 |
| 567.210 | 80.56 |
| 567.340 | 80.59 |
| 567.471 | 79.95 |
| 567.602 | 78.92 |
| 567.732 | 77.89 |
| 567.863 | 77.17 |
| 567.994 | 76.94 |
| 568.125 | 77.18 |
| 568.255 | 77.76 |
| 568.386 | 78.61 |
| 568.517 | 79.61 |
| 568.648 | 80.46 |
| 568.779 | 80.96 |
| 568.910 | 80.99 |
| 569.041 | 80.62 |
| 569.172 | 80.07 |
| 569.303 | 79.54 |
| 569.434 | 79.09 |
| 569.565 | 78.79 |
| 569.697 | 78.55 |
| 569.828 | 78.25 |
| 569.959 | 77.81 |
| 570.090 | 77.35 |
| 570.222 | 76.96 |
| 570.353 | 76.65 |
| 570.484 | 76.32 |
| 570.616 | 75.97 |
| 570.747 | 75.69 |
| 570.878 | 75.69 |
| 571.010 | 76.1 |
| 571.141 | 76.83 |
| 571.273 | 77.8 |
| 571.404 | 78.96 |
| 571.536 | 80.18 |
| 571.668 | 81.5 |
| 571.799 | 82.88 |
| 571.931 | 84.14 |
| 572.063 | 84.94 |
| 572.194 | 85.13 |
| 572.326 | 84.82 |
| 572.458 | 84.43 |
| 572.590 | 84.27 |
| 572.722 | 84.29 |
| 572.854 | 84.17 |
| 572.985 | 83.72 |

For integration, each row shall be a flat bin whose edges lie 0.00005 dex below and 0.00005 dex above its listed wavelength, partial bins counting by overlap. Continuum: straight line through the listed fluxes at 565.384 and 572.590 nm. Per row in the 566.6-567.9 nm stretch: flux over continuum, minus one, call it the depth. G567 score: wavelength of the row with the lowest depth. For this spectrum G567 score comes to 567.863 nm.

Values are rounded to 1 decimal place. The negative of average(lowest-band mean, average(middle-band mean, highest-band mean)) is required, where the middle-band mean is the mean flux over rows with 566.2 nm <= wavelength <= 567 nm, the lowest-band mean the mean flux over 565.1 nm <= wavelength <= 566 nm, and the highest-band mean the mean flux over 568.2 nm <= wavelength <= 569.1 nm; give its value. -75.2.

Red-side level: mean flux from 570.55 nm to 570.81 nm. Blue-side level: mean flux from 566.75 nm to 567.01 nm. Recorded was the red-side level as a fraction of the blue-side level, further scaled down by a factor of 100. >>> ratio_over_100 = 0.0097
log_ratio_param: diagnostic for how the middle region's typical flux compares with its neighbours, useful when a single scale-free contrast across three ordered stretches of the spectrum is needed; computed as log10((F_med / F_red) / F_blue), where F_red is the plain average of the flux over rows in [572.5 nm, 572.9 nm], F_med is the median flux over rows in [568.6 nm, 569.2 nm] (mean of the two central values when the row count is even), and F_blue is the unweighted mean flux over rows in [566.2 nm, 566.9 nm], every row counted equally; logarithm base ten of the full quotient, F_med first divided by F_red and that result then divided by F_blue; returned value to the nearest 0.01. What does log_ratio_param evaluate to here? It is -1.90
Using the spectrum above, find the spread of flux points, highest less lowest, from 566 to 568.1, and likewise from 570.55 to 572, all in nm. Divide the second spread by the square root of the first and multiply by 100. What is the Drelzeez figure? 321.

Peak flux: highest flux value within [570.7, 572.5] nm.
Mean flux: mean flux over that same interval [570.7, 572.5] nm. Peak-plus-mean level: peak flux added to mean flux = 166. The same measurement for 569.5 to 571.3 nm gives 156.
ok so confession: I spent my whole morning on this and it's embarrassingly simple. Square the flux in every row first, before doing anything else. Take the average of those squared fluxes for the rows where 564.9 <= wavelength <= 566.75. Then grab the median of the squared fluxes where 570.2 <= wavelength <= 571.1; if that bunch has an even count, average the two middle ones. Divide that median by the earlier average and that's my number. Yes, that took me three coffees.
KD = 1.07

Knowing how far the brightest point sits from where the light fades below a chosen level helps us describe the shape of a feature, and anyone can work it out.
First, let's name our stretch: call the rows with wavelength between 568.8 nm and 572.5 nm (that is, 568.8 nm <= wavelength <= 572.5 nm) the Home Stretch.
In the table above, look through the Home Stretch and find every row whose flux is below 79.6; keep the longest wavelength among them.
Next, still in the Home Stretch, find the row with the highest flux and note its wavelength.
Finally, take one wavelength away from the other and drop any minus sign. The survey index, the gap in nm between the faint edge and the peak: 0.79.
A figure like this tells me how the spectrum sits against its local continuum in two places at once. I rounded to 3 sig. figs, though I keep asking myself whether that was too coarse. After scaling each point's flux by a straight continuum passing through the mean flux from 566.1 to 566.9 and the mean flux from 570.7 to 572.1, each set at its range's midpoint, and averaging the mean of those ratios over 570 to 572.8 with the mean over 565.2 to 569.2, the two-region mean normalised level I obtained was 1.01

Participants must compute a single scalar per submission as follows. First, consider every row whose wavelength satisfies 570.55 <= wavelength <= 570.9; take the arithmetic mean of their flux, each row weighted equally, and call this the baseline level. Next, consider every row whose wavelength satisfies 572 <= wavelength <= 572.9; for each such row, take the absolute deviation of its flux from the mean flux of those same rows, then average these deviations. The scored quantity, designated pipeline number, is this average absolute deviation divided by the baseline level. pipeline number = 0.004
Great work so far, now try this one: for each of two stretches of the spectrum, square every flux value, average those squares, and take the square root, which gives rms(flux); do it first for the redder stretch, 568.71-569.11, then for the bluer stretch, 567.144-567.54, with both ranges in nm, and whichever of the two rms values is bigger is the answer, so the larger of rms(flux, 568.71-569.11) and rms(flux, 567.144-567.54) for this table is 80.9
